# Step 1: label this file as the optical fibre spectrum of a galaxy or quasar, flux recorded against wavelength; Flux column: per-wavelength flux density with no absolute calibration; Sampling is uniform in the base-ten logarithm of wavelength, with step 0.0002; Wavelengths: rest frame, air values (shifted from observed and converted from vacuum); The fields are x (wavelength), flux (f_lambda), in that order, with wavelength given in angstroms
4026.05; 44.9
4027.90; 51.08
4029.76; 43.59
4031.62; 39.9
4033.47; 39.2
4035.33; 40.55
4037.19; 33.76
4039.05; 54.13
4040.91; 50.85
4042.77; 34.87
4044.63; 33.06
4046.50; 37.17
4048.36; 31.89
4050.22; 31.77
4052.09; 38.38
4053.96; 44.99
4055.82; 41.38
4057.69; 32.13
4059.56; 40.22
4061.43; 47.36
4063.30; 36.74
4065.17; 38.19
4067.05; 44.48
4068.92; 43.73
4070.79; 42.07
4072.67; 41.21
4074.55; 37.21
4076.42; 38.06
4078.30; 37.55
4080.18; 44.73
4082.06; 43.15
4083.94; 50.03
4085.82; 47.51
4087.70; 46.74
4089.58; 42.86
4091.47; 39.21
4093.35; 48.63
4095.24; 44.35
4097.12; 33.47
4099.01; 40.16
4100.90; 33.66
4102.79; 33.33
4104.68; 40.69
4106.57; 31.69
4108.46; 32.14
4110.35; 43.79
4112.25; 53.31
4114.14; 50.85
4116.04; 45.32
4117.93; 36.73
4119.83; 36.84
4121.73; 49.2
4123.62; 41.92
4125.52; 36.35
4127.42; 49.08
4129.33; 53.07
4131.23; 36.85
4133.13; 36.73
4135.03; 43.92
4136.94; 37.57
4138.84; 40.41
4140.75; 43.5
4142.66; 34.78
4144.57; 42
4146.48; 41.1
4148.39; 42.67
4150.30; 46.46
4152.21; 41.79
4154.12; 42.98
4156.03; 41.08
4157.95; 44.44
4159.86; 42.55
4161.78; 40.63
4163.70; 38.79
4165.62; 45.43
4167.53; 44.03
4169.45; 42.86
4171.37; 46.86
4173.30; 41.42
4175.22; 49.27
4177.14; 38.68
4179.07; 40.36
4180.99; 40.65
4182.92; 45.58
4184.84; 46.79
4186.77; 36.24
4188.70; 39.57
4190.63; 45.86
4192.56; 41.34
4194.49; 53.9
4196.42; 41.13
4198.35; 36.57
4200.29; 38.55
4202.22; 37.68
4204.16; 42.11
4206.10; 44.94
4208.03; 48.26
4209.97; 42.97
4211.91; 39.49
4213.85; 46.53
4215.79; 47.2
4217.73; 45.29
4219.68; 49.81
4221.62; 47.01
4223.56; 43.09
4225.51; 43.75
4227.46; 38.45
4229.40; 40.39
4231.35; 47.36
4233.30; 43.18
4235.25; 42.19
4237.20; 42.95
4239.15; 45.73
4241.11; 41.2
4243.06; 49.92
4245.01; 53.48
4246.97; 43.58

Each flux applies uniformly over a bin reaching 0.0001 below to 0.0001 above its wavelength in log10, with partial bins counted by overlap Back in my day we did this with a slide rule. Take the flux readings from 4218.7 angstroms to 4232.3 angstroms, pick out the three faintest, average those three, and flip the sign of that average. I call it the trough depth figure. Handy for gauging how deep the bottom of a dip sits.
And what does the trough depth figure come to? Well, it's -40.6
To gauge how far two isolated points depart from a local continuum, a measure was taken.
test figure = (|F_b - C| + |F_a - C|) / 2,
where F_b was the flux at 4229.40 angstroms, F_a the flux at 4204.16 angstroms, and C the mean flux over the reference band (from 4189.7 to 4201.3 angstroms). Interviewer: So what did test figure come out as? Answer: 1.6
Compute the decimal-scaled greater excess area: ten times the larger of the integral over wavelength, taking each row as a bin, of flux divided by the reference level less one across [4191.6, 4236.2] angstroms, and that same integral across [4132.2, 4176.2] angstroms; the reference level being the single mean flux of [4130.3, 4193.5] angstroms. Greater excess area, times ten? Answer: 17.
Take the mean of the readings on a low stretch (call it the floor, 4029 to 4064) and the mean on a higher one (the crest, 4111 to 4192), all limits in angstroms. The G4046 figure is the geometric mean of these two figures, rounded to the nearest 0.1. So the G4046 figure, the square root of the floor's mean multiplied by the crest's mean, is 41.1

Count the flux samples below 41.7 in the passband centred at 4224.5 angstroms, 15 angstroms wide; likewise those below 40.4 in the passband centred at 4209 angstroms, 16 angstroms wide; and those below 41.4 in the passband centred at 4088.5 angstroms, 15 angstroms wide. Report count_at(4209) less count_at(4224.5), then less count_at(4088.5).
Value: -1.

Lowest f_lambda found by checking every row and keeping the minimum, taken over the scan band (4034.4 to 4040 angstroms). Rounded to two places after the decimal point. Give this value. 33.76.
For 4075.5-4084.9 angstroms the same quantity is 37.55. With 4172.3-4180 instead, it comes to 38.68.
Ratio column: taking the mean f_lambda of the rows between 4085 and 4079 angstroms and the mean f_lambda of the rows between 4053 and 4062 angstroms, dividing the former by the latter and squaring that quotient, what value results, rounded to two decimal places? 1.24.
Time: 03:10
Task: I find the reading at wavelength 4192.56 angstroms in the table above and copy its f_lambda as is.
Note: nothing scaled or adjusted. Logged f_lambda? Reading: 41.34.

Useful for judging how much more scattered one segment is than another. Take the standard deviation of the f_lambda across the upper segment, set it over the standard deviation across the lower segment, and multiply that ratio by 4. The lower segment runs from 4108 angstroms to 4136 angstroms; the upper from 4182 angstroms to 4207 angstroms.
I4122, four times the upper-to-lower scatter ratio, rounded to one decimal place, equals 2.9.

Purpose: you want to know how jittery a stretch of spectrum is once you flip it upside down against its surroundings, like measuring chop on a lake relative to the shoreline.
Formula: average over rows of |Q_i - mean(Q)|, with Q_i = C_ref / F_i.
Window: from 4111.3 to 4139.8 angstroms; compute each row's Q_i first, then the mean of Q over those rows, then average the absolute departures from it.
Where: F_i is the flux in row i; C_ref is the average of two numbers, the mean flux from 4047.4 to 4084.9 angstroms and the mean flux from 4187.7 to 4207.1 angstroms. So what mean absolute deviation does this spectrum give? 0.12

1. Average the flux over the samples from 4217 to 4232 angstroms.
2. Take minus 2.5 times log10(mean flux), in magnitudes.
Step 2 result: -4.12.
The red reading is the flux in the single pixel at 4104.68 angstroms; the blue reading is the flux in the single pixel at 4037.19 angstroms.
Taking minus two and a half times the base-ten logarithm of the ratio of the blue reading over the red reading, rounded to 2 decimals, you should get 0.20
